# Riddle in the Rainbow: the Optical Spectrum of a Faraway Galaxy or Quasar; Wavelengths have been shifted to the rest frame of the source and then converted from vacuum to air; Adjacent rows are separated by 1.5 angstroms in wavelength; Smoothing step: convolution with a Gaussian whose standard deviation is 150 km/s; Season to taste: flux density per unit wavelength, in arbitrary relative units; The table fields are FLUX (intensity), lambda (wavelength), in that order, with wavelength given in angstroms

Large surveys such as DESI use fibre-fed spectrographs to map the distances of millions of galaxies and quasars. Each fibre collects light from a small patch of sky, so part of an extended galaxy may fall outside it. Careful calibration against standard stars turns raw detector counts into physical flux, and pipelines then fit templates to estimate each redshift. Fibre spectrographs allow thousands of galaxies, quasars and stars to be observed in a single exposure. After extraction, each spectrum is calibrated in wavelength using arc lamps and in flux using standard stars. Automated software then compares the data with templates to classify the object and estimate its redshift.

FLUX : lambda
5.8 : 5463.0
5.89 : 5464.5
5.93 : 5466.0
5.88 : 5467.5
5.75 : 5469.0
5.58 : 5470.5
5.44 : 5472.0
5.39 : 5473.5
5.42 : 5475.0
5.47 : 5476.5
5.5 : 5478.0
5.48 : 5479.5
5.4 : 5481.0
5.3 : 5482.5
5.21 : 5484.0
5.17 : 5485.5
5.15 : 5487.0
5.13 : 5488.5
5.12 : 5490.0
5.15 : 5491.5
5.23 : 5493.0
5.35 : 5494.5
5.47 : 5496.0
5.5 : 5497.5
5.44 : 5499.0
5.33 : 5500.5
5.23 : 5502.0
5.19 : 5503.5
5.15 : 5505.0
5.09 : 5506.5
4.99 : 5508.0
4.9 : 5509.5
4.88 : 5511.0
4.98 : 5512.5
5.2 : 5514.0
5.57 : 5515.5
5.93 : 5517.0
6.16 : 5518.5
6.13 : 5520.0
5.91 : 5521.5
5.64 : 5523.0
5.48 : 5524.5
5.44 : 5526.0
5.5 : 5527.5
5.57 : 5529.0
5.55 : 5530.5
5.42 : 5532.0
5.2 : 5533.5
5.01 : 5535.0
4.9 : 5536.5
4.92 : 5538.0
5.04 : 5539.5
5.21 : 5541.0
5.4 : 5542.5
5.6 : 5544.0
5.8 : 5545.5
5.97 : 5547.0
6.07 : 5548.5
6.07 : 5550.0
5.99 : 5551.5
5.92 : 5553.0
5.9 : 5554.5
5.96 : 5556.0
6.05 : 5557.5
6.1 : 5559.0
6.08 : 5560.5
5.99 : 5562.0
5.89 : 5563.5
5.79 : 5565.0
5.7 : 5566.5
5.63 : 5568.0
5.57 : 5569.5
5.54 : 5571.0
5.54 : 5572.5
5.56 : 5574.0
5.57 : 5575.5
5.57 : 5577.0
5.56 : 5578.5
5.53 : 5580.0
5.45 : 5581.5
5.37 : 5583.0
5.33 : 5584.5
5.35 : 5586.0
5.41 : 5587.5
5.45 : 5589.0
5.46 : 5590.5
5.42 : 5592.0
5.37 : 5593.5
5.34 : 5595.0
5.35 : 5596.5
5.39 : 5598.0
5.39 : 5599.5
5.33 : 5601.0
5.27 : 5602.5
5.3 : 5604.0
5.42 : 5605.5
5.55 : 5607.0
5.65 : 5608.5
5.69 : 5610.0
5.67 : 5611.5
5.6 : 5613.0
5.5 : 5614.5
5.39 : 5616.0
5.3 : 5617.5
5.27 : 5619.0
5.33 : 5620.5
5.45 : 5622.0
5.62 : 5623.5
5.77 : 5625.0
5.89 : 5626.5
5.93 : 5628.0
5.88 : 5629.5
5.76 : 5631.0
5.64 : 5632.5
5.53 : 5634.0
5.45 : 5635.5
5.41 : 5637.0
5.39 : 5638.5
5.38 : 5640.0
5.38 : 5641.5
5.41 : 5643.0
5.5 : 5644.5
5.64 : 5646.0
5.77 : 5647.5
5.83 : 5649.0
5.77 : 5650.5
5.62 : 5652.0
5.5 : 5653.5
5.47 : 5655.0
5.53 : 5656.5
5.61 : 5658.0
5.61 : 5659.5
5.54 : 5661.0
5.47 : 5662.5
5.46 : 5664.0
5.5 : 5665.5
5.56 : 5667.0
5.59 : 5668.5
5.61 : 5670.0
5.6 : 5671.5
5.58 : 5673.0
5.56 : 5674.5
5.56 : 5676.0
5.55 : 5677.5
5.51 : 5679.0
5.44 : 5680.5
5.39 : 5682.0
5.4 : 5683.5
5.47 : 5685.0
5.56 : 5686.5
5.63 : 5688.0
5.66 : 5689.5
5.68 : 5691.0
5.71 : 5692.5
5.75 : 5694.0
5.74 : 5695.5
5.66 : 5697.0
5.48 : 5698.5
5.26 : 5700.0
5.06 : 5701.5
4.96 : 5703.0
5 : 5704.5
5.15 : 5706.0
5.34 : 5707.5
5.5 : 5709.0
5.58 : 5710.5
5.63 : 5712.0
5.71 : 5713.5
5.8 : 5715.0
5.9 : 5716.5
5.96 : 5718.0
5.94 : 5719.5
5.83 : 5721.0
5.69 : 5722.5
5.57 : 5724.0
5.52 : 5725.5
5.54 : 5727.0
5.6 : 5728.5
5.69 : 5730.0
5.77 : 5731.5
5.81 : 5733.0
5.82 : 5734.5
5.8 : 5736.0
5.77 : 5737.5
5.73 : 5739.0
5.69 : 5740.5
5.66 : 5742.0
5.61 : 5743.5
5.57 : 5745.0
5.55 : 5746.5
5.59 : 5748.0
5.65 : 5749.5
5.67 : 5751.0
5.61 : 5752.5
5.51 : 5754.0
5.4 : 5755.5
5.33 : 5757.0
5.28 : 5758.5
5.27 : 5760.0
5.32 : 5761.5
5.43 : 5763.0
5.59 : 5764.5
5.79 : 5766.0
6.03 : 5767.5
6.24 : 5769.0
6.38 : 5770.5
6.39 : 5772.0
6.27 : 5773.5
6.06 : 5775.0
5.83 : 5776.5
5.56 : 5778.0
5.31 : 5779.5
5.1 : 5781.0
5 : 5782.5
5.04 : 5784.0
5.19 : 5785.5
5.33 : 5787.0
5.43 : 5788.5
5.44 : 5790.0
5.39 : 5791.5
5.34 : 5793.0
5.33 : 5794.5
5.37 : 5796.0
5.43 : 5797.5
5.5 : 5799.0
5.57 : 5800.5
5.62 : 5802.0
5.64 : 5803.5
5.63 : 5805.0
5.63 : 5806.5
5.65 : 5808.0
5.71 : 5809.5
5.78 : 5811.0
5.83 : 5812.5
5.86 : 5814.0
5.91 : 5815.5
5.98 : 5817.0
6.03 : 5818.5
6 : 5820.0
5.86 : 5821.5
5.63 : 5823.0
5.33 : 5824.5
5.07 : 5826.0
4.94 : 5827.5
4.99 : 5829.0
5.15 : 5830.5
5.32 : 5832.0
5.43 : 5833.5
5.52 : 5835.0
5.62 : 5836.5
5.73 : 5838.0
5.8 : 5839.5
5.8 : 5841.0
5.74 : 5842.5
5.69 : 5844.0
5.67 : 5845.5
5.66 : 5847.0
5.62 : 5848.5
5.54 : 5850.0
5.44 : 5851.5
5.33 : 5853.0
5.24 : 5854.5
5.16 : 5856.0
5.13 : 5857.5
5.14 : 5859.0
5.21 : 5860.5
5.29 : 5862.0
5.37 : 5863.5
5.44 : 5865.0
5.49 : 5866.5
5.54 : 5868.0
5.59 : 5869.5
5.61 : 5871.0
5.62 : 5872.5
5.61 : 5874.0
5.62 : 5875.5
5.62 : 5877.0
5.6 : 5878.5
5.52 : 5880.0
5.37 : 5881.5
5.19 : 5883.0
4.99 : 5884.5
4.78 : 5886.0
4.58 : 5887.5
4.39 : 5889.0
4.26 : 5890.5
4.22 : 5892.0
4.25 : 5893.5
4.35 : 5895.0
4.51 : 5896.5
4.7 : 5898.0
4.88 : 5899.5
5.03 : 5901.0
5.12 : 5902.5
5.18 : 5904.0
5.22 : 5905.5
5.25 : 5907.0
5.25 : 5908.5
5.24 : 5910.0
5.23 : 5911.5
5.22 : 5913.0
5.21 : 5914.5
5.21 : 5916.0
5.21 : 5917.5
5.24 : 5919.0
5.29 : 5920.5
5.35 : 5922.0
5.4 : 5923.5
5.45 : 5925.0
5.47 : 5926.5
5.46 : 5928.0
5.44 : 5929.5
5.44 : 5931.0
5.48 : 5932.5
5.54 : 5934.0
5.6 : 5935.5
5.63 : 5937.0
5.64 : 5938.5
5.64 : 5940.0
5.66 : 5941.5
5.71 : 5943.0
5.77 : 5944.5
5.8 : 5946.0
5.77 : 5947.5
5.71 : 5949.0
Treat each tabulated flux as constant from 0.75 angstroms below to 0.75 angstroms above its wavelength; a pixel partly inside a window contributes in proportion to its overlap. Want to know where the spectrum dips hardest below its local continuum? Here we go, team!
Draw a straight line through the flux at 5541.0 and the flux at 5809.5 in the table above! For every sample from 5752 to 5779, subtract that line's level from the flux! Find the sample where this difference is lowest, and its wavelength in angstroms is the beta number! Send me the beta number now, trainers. 5760.0 angstroms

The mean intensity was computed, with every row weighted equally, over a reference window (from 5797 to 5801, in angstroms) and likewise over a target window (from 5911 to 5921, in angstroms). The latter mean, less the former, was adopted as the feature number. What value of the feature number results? -0.27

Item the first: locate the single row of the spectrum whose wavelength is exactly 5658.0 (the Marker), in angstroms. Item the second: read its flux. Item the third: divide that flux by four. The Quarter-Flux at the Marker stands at 1.40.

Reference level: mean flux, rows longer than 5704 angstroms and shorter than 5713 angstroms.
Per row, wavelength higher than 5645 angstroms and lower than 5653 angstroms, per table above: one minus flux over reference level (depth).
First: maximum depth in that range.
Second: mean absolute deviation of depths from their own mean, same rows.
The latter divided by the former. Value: -0.3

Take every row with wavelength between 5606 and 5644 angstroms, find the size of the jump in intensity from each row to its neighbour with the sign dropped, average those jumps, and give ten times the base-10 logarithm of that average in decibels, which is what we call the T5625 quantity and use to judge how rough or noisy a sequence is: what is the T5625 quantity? -11.2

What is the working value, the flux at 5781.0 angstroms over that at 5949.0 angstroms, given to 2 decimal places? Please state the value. 0.89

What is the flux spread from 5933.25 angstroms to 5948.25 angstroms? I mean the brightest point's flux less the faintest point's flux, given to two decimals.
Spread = 0.26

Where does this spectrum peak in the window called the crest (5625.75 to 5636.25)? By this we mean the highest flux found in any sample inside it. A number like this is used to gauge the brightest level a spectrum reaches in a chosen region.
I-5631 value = 5.93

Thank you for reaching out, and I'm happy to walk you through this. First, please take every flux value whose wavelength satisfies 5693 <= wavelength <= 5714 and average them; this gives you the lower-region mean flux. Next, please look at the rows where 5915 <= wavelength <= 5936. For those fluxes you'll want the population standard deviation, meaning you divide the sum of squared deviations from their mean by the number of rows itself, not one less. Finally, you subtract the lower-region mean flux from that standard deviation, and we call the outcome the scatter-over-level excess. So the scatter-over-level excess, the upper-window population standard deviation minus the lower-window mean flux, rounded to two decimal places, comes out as -5.30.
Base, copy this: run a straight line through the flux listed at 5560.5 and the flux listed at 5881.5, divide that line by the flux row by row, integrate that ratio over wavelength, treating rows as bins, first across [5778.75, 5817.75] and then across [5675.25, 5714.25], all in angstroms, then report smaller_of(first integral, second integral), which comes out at 39.5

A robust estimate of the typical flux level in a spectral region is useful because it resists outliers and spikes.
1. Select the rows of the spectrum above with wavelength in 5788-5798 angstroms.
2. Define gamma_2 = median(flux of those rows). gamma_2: 5.4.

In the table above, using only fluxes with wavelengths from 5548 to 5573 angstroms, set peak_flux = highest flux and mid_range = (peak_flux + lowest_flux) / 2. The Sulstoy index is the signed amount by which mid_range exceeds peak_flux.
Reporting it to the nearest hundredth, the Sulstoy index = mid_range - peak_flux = -0.28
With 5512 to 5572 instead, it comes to -0.63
